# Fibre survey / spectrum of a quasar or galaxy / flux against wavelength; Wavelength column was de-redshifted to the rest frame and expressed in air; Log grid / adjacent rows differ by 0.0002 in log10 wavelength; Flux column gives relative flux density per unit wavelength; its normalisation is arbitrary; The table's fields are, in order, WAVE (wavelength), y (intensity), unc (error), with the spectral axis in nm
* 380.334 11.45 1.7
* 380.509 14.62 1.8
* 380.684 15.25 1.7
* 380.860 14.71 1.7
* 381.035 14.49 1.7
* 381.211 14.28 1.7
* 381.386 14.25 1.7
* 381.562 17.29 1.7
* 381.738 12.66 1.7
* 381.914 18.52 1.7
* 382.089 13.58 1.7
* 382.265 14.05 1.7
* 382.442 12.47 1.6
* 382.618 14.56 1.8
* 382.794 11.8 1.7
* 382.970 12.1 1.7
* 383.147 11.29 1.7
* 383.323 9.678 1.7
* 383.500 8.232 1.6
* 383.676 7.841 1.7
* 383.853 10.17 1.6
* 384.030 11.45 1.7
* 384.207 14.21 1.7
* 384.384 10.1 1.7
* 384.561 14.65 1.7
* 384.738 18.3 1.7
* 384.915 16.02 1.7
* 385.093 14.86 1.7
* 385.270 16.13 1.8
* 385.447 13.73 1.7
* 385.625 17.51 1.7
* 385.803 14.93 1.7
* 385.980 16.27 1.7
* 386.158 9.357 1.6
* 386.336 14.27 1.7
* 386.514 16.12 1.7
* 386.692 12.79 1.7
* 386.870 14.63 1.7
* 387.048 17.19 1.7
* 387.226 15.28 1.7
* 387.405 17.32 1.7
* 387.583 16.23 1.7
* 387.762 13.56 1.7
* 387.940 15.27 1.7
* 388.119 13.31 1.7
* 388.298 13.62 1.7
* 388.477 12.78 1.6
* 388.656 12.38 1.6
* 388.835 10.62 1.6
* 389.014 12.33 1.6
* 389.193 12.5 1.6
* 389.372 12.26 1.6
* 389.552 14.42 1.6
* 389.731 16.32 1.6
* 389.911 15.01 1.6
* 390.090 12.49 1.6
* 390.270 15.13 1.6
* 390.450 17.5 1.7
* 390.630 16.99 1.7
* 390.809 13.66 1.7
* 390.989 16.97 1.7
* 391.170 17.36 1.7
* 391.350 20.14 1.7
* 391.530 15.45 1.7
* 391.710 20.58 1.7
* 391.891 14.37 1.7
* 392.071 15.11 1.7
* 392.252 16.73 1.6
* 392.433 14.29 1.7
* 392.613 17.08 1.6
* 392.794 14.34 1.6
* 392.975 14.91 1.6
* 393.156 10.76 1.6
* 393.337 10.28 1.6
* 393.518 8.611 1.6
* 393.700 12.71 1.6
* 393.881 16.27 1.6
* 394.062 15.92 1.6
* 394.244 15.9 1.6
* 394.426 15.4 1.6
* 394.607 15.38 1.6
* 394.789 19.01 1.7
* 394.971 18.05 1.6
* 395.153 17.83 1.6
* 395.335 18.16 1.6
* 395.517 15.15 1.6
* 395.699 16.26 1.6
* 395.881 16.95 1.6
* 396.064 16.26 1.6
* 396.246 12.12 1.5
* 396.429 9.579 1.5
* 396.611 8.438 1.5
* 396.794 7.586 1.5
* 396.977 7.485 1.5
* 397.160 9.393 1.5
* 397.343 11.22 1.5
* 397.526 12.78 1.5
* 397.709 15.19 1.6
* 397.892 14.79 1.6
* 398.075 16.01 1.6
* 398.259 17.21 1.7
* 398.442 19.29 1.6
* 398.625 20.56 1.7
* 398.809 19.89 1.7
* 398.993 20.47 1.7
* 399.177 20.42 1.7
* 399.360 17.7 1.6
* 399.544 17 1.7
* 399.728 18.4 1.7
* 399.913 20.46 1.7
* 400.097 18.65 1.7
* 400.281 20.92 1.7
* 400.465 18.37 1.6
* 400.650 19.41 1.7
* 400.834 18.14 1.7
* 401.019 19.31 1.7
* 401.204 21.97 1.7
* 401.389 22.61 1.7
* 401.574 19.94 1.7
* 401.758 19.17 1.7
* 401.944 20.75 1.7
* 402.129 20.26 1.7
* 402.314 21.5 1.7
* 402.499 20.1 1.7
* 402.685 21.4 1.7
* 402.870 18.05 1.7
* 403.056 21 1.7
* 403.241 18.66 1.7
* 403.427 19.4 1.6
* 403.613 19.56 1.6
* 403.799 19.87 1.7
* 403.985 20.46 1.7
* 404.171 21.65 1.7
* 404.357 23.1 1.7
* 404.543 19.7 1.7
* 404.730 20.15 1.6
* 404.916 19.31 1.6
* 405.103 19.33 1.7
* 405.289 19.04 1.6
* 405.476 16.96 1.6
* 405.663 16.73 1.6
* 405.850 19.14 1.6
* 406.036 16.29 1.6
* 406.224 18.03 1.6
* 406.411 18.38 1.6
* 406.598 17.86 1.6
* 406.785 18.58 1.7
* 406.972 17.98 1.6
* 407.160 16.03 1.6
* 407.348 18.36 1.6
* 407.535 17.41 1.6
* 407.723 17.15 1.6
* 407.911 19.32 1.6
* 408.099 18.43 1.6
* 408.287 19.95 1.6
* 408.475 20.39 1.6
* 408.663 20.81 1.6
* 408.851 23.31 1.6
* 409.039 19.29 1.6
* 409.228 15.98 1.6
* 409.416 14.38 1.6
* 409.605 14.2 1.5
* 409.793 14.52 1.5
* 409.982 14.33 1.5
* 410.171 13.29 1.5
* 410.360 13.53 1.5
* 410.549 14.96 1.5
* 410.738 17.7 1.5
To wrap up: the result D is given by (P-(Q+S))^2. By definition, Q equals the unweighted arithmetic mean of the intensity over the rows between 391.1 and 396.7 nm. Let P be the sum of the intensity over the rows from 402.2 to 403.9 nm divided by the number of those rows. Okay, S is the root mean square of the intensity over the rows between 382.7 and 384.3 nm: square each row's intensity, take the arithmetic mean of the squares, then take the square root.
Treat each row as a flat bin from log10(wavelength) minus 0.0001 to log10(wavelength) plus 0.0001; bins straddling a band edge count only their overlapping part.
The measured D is 37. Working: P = 19.9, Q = 15.1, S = 10.9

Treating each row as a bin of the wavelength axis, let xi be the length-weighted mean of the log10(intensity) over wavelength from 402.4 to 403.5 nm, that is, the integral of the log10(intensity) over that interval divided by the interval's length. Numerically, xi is 1.296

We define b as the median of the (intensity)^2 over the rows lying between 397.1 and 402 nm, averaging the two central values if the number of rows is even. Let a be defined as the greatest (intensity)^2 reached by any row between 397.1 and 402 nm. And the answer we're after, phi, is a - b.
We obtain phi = 144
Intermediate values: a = 511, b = 367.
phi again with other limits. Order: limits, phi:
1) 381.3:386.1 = 146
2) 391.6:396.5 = 186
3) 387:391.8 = 195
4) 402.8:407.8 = 185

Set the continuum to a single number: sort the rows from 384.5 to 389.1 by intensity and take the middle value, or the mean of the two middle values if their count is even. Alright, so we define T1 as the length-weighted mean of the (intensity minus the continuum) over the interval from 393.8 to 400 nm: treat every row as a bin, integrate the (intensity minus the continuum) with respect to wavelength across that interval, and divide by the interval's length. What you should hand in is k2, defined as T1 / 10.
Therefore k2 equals 0.09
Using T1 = 0.9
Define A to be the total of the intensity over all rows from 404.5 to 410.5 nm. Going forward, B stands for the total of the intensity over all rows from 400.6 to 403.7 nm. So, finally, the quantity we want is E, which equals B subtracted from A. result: 227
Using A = 568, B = 341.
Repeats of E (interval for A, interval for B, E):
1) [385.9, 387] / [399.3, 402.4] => -251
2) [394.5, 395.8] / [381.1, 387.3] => -361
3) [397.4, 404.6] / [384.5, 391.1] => 211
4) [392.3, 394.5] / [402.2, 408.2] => -442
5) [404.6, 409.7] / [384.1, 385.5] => 375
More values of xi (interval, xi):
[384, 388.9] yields 1.154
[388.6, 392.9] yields 1.176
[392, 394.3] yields 1.138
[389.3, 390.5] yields 1.163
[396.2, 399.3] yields 1.131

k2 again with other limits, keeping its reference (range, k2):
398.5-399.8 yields 0.45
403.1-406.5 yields 0.45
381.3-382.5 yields 0.00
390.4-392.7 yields 0.19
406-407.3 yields 0.29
